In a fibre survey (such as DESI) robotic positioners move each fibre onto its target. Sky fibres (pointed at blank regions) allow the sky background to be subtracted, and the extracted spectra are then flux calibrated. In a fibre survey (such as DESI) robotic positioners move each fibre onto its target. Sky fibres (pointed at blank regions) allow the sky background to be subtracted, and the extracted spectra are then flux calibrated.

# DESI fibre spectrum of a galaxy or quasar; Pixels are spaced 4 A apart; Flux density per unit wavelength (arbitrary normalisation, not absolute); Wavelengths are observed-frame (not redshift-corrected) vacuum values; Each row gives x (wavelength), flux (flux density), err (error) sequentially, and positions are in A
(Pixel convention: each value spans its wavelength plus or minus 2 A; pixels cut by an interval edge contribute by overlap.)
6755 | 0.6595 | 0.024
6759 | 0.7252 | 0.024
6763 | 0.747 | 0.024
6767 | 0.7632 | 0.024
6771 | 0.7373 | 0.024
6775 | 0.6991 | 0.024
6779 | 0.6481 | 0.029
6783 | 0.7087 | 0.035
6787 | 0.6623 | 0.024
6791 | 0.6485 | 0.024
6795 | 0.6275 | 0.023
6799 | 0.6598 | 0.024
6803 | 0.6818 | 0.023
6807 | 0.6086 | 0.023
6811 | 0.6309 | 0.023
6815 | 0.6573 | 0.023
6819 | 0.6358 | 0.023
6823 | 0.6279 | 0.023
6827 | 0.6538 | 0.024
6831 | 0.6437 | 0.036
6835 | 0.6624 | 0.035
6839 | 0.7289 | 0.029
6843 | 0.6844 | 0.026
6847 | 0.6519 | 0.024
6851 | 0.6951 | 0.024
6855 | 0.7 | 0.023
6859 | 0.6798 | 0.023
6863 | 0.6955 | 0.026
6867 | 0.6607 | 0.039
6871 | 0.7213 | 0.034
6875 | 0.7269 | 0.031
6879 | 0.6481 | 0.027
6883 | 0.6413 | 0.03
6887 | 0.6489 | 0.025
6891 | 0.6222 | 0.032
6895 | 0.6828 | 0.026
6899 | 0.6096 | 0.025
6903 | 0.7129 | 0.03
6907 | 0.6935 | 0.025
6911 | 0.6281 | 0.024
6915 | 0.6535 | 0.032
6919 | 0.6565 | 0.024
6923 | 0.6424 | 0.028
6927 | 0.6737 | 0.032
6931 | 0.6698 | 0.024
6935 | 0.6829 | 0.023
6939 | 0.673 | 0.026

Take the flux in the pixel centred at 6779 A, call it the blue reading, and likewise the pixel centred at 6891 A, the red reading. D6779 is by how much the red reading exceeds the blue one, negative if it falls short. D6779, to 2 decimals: -0.03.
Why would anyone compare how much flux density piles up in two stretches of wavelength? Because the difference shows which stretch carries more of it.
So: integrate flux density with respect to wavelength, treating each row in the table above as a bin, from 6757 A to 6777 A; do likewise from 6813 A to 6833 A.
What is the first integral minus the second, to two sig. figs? 1.8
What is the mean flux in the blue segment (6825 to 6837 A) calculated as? 0.653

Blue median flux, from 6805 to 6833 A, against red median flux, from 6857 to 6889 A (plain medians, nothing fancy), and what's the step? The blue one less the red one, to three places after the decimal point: -0.034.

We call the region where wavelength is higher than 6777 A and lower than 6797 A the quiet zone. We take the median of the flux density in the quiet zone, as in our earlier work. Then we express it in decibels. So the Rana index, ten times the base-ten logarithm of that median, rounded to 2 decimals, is -1.88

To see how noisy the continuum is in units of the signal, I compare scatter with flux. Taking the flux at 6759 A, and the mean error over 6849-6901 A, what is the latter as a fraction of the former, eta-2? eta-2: 0.0387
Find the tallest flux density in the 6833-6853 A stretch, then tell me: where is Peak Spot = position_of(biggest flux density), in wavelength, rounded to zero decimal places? 6839 A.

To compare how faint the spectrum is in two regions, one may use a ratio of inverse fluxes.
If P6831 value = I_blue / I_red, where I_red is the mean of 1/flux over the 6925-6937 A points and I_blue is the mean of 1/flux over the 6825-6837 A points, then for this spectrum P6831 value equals 1.03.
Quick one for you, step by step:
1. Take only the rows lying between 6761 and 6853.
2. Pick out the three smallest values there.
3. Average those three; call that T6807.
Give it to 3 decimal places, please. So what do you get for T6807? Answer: 0.621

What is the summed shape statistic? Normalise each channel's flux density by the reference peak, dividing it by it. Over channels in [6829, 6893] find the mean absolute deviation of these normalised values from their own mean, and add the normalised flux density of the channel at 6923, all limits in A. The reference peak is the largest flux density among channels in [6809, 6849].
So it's 0.920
